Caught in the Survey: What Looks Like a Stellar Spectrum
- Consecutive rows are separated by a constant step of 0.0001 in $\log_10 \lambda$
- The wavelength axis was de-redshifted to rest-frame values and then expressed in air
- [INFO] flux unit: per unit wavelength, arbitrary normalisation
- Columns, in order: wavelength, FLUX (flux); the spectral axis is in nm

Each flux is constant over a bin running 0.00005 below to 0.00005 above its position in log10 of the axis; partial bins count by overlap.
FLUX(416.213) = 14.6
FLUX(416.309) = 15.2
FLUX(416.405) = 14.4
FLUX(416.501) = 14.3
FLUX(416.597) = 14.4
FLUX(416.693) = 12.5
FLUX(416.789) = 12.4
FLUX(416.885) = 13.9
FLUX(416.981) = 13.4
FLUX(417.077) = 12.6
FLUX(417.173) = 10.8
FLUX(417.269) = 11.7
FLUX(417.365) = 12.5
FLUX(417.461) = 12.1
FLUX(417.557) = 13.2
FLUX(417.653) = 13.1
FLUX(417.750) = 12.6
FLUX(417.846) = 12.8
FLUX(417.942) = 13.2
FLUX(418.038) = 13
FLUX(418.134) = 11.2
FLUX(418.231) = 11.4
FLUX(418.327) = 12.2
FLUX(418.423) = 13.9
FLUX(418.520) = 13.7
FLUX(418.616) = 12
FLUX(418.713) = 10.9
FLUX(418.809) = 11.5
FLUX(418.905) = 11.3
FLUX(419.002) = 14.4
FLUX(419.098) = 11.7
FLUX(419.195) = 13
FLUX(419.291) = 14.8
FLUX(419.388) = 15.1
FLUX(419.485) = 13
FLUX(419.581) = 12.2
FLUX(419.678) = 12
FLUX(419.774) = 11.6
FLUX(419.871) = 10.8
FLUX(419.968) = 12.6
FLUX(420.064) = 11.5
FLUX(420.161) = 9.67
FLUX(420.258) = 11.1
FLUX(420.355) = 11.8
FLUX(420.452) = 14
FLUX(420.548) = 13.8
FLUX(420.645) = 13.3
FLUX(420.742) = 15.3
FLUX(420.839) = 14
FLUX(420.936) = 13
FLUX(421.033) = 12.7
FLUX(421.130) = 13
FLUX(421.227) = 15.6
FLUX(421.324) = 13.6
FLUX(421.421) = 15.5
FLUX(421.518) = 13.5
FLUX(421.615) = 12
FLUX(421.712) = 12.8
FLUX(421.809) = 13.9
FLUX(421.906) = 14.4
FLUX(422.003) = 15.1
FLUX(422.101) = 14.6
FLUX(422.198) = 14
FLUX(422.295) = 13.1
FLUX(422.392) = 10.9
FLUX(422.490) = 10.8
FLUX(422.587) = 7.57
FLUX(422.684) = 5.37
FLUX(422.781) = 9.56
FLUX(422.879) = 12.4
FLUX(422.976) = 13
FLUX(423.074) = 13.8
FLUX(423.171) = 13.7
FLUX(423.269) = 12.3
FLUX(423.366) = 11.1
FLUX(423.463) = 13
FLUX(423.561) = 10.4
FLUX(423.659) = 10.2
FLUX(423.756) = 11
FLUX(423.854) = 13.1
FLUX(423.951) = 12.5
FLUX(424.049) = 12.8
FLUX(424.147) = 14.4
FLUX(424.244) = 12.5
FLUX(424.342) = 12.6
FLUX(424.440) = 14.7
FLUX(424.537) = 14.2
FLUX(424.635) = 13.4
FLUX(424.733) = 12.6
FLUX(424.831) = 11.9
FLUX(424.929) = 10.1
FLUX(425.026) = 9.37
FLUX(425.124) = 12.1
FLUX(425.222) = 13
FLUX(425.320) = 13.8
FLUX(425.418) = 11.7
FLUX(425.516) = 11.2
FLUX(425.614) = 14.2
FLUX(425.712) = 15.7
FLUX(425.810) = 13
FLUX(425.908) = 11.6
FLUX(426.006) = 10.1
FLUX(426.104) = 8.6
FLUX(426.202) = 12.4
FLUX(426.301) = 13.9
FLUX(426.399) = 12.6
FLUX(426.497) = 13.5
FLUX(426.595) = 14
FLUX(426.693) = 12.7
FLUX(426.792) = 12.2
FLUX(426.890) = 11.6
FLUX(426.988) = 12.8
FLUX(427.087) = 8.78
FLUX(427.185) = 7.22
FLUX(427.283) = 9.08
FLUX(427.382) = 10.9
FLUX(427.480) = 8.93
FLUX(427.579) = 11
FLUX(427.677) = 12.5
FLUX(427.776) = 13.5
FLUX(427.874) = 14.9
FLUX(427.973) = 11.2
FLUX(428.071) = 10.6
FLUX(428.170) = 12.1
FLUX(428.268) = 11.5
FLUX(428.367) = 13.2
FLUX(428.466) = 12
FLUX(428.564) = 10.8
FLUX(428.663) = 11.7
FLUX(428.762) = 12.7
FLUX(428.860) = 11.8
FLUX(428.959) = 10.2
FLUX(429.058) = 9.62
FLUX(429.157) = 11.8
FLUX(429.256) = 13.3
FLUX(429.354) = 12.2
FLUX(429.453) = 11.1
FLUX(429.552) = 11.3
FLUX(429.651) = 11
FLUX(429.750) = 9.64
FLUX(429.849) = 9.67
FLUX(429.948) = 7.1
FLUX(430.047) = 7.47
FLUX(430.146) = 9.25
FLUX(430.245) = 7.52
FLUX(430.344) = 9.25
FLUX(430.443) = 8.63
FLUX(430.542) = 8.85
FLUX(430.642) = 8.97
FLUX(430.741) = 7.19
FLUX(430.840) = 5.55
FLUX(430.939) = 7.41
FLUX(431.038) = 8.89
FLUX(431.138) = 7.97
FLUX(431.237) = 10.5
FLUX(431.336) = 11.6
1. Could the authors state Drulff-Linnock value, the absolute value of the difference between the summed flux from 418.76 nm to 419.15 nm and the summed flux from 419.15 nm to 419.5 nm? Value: 7.0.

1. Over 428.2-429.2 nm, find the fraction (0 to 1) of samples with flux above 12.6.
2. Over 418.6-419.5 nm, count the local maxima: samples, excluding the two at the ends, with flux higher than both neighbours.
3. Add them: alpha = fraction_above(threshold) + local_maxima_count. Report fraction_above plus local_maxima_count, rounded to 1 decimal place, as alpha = 3.2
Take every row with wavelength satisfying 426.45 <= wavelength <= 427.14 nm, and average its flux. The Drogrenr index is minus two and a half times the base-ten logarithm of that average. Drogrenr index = -2.72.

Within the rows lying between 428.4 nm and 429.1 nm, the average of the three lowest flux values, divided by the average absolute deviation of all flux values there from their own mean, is 11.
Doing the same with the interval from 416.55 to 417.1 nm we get 18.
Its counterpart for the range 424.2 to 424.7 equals 17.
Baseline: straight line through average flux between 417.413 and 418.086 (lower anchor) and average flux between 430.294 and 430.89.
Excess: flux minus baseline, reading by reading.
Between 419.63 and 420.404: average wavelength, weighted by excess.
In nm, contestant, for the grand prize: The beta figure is 420.07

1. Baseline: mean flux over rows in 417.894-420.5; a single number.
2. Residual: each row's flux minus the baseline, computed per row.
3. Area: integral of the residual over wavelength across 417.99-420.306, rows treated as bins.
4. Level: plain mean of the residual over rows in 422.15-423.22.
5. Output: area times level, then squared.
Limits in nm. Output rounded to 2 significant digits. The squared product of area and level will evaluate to 0.040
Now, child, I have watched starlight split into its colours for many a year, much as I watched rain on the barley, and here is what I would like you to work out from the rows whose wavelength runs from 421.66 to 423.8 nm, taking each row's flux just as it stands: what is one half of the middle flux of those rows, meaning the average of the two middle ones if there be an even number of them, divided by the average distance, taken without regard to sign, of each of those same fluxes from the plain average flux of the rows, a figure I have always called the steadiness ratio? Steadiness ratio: 3.3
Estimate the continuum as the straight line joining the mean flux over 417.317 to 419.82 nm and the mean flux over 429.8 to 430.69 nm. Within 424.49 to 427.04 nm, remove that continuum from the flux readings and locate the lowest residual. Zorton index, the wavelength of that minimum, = 426.104 nm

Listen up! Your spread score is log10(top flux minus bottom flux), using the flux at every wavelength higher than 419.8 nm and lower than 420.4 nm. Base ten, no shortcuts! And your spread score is 0.47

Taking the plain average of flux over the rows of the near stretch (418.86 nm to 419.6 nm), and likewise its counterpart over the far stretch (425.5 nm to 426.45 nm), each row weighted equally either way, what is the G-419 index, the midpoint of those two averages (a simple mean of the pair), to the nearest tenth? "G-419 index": 12.8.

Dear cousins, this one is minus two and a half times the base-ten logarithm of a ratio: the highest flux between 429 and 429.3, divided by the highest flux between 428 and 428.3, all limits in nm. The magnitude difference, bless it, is -0.10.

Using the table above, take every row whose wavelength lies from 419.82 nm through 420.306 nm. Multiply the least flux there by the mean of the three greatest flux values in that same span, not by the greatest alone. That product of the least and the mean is 113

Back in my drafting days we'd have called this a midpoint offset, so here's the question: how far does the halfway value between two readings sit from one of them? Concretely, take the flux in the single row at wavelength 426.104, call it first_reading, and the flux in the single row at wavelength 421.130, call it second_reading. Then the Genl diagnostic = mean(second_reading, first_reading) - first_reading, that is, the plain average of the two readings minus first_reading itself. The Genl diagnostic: 2.2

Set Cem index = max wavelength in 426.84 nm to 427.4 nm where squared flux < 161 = 427.382 nm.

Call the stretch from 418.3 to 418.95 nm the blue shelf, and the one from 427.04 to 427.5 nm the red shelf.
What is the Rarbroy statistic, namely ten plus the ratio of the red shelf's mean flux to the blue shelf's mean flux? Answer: 10.7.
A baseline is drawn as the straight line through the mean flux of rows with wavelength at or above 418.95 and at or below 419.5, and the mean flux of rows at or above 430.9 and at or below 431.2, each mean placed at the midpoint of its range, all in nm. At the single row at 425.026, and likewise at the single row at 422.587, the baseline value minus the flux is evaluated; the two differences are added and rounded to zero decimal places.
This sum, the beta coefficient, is 6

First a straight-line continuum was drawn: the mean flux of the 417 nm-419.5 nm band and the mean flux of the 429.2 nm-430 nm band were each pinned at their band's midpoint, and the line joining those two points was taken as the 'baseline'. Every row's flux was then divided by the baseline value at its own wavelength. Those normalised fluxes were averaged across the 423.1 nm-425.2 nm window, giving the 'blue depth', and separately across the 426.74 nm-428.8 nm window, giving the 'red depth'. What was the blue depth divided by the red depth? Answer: 1.02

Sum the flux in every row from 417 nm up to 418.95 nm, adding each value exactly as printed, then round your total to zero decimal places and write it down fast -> 246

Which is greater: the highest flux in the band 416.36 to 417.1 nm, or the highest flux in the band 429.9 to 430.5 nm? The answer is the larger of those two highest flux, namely 14.4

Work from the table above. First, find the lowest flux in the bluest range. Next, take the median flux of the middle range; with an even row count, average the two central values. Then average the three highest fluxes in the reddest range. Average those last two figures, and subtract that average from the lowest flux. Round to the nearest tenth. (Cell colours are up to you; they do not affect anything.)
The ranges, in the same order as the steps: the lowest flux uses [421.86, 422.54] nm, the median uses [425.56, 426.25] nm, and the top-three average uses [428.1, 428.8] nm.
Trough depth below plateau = -1.7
